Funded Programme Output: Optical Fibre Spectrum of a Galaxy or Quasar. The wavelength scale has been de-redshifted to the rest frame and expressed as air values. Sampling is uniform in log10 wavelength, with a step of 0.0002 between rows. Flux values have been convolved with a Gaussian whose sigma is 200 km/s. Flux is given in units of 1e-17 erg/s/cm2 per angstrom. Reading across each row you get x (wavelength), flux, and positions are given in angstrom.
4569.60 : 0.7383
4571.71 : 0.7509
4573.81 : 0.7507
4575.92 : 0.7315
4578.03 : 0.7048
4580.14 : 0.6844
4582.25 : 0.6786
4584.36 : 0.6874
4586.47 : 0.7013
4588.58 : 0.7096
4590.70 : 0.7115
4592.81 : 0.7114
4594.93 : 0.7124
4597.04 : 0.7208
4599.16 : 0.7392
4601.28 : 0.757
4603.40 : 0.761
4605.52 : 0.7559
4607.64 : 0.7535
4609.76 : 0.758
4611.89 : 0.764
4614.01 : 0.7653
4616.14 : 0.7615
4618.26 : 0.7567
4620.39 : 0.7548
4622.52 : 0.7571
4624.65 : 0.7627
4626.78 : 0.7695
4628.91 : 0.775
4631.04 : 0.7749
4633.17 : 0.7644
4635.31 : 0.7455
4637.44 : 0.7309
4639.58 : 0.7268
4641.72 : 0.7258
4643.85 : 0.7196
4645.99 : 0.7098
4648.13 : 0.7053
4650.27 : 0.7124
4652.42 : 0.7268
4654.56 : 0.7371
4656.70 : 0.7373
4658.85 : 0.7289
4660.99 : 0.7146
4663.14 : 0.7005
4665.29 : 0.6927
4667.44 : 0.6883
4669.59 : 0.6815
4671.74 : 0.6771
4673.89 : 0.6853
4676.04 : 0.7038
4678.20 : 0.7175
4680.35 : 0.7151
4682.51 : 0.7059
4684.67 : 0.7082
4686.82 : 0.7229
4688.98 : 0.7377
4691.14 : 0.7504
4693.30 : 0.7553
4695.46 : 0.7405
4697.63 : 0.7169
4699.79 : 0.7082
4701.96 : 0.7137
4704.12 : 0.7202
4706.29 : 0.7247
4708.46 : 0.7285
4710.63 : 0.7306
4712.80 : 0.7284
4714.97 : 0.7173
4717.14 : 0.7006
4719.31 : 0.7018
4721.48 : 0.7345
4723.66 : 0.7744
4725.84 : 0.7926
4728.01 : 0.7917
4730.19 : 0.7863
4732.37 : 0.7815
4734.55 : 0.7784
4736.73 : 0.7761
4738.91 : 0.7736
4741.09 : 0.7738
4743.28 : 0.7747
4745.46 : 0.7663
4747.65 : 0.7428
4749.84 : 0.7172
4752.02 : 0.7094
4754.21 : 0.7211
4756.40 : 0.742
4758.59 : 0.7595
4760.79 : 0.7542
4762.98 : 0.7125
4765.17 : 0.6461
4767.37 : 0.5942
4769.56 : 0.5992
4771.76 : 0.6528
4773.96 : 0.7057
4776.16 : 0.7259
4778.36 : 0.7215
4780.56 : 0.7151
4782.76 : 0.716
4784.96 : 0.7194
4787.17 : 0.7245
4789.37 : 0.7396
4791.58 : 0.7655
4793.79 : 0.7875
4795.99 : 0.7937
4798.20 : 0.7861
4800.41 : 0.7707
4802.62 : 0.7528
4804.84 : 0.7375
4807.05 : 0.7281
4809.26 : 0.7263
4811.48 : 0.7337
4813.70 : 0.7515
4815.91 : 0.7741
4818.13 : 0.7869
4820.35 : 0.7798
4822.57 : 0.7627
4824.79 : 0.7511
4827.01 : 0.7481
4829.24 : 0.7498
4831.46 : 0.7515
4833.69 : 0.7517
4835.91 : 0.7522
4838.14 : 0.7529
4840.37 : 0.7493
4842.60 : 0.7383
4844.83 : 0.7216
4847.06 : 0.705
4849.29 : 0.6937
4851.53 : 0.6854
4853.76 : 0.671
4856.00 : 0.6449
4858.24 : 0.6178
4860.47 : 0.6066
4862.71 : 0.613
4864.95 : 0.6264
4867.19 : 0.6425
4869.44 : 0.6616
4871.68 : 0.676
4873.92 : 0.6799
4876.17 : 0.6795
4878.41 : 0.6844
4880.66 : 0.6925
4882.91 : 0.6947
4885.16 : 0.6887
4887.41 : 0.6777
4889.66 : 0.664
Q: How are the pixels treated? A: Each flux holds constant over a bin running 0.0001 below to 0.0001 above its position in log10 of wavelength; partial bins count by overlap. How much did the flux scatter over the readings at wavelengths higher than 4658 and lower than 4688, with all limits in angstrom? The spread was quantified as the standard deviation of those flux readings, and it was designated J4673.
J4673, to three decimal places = 0.016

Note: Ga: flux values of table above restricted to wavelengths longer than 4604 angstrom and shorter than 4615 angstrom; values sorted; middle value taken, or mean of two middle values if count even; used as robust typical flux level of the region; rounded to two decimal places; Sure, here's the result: 0.76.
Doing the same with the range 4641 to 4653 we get 0.72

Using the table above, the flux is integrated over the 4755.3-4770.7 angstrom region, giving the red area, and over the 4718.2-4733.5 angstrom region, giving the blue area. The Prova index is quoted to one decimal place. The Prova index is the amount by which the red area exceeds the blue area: -1.1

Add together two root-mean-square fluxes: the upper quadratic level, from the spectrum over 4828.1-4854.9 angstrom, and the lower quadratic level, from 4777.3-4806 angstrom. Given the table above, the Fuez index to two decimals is 1.48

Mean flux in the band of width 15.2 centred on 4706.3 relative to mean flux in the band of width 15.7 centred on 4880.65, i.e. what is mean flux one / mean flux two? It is 1.05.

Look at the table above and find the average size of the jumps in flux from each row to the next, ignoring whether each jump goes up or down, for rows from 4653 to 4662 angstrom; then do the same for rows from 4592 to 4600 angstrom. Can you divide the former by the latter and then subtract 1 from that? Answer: -0.2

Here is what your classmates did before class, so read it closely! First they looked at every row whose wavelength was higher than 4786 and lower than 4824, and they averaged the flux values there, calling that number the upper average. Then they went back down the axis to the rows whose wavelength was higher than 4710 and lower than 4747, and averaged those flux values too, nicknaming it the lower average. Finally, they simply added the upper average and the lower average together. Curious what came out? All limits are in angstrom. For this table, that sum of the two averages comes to 1.52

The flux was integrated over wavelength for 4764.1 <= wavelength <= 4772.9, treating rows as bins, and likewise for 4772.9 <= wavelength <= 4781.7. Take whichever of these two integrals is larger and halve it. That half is 3.16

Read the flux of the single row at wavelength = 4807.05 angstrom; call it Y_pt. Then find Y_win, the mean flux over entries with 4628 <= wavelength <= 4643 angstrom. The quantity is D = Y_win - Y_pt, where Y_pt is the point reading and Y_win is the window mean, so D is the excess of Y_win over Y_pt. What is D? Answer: 0.02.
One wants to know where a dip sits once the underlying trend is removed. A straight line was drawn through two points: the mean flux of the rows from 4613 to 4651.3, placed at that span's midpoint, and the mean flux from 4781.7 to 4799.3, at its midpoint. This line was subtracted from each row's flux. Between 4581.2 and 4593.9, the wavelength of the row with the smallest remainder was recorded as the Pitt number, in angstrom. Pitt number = 4582.25 angstrom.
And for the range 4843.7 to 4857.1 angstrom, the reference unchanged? 4856.00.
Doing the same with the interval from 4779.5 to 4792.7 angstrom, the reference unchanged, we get 4780.56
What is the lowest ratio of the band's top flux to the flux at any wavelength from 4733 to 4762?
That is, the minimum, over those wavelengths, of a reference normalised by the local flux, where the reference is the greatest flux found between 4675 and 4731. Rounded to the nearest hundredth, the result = 1.02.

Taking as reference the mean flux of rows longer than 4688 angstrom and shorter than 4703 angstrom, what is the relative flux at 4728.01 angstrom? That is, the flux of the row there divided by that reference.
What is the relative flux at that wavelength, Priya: 1.08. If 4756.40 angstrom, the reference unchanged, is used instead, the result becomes 1.01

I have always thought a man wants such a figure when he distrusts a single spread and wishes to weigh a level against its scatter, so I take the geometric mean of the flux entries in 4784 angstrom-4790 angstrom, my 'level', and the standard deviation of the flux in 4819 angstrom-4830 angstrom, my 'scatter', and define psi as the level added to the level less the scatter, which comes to 1.44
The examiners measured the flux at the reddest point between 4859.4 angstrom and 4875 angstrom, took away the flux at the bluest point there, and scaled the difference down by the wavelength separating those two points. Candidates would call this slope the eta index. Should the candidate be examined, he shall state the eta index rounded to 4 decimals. 0.0054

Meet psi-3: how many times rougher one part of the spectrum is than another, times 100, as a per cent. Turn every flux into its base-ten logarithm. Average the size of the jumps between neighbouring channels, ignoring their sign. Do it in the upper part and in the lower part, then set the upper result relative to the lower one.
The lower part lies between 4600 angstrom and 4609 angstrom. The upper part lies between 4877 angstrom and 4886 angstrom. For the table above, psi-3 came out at 156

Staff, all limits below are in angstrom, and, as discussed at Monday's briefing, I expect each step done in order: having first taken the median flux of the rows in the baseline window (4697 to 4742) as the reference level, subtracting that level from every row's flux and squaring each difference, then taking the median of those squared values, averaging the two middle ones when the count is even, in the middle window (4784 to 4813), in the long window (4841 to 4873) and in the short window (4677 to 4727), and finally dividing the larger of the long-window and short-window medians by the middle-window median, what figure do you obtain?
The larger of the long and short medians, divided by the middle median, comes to 33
